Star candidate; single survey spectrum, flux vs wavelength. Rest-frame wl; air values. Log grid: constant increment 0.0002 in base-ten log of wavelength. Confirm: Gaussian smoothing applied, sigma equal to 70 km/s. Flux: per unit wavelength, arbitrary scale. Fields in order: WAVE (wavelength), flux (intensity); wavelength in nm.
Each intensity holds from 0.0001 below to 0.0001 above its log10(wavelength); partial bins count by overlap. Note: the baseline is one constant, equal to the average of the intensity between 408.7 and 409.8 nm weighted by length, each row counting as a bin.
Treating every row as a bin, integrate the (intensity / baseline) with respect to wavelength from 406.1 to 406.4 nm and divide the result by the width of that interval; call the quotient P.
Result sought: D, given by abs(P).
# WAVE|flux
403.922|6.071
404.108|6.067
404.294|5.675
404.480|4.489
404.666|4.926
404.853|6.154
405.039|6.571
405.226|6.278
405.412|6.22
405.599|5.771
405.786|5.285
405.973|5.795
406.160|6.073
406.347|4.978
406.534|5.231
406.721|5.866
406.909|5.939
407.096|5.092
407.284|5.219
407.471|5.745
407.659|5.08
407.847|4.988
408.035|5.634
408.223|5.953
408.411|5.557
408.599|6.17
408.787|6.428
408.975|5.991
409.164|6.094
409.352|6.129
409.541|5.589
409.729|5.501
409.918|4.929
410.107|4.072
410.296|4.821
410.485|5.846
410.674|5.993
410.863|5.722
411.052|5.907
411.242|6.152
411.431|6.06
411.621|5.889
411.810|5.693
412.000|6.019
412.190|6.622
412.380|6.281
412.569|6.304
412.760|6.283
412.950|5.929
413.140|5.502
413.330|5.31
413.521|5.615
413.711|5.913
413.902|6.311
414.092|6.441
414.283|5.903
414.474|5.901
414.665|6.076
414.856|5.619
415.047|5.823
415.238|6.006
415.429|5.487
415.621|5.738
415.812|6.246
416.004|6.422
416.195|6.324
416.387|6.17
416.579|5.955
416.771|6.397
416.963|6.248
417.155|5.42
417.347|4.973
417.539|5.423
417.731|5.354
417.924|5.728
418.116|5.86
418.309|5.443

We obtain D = 0.93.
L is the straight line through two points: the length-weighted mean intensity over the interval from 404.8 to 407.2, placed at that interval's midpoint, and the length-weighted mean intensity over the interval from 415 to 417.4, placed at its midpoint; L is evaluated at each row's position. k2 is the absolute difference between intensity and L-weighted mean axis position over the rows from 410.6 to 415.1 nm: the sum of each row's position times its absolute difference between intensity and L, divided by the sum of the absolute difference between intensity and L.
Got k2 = 412.92 nm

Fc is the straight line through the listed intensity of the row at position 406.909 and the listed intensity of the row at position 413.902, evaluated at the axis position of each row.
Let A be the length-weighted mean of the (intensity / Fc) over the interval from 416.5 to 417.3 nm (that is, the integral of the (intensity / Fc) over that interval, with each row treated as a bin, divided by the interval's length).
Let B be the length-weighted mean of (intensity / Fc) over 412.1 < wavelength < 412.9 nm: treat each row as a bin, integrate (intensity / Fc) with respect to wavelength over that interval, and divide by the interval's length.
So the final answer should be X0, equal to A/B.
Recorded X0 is 0.90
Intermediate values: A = 0.919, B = 1.02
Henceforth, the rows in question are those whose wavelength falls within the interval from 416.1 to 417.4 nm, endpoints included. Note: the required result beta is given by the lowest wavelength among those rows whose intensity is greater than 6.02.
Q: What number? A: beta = 416.195 nm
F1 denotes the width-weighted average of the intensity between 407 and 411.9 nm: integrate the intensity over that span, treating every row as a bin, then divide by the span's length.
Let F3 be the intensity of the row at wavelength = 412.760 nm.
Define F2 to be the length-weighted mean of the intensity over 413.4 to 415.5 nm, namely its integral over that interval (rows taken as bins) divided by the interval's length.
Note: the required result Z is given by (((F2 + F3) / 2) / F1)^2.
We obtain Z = 1.18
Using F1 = 5.63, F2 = 5.92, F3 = 6.283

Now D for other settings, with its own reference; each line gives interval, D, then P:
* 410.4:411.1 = 0.98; 0.98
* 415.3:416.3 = 1.01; 1.01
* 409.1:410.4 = 0.89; 0.89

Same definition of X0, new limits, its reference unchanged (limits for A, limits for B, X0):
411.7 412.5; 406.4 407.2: 1.07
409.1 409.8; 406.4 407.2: 1.04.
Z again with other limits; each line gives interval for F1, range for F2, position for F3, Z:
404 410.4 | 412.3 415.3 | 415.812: 1.19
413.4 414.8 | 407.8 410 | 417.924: 0.92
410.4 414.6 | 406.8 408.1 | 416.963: 0.94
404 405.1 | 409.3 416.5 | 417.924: 1.06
